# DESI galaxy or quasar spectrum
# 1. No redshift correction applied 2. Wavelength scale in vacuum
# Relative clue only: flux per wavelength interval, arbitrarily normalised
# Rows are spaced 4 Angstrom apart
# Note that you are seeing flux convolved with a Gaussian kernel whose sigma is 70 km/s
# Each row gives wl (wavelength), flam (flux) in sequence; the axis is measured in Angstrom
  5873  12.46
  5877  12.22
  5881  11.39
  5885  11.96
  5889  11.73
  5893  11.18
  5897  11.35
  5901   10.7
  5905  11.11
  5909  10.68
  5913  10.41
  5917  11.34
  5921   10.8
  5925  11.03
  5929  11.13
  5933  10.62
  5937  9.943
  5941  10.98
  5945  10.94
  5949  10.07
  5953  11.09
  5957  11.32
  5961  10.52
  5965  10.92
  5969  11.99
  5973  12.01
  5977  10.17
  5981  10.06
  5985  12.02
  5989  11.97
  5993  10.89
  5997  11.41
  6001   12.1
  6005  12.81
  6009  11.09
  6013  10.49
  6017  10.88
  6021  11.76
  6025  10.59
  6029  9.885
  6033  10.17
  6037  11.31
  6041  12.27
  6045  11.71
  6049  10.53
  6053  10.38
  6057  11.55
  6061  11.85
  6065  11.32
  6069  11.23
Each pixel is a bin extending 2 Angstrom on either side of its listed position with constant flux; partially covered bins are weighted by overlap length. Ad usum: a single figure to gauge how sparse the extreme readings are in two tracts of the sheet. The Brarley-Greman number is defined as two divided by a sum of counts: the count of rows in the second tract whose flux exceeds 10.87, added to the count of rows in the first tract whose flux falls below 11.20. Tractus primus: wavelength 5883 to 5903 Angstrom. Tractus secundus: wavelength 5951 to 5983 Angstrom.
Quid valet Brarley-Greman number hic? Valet 0.29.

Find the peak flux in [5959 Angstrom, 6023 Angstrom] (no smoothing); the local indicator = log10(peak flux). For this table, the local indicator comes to 1.108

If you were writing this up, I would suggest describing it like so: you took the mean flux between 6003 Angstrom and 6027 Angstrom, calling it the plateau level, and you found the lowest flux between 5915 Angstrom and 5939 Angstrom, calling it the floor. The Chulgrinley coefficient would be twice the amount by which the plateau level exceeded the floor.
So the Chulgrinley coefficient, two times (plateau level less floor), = 2.65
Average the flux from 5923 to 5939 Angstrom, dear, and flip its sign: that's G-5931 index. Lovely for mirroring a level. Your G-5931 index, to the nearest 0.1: -10.7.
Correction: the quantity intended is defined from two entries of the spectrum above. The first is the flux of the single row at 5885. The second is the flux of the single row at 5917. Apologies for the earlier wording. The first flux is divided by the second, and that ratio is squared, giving 1.11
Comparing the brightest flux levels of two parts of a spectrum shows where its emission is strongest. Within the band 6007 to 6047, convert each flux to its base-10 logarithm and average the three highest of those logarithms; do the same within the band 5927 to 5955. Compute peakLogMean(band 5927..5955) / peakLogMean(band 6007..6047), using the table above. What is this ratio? 0.970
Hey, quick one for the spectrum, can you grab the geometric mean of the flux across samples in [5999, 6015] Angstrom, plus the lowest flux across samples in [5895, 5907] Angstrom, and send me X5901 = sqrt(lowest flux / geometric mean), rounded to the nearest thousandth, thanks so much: 0.961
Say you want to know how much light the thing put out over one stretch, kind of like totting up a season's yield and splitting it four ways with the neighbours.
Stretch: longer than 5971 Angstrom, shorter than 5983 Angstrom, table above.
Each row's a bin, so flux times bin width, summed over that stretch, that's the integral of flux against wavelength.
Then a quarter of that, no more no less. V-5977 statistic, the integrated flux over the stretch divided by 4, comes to 32.2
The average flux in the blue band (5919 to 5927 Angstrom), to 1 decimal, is 10.9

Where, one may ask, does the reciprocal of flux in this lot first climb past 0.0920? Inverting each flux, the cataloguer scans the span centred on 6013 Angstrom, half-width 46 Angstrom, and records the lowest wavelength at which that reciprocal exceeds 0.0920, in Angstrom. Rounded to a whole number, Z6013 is 5977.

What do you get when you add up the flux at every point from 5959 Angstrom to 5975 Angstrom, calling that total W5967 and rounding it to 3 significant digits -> 45.4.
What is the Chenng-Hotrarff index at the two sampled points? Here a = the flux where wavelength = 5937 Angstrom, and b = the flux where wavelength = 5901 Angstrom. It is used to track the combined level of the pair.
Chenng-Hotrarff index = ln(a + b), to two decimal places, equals 3.03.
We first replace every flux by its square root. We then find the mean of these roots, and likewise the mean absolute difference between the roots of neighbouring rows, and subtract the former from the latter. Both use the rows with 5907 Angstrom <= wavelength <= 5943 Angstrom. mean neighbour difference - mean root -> -3.20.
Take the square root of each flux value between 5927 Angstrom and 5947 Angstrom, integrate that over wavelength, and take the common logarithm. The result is 1.816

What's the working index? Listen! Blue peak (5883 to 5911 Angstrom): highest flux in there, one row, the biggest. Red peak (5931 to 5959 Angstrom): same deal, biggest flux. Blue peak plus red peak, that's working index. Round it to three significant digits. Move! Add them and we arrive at 23.3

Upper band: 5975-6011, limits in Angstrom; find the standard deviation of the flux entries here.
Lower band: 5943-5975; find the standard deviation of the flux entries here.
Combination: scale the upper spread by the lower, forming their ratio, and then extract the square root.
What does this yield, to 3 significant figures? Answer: 1.18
